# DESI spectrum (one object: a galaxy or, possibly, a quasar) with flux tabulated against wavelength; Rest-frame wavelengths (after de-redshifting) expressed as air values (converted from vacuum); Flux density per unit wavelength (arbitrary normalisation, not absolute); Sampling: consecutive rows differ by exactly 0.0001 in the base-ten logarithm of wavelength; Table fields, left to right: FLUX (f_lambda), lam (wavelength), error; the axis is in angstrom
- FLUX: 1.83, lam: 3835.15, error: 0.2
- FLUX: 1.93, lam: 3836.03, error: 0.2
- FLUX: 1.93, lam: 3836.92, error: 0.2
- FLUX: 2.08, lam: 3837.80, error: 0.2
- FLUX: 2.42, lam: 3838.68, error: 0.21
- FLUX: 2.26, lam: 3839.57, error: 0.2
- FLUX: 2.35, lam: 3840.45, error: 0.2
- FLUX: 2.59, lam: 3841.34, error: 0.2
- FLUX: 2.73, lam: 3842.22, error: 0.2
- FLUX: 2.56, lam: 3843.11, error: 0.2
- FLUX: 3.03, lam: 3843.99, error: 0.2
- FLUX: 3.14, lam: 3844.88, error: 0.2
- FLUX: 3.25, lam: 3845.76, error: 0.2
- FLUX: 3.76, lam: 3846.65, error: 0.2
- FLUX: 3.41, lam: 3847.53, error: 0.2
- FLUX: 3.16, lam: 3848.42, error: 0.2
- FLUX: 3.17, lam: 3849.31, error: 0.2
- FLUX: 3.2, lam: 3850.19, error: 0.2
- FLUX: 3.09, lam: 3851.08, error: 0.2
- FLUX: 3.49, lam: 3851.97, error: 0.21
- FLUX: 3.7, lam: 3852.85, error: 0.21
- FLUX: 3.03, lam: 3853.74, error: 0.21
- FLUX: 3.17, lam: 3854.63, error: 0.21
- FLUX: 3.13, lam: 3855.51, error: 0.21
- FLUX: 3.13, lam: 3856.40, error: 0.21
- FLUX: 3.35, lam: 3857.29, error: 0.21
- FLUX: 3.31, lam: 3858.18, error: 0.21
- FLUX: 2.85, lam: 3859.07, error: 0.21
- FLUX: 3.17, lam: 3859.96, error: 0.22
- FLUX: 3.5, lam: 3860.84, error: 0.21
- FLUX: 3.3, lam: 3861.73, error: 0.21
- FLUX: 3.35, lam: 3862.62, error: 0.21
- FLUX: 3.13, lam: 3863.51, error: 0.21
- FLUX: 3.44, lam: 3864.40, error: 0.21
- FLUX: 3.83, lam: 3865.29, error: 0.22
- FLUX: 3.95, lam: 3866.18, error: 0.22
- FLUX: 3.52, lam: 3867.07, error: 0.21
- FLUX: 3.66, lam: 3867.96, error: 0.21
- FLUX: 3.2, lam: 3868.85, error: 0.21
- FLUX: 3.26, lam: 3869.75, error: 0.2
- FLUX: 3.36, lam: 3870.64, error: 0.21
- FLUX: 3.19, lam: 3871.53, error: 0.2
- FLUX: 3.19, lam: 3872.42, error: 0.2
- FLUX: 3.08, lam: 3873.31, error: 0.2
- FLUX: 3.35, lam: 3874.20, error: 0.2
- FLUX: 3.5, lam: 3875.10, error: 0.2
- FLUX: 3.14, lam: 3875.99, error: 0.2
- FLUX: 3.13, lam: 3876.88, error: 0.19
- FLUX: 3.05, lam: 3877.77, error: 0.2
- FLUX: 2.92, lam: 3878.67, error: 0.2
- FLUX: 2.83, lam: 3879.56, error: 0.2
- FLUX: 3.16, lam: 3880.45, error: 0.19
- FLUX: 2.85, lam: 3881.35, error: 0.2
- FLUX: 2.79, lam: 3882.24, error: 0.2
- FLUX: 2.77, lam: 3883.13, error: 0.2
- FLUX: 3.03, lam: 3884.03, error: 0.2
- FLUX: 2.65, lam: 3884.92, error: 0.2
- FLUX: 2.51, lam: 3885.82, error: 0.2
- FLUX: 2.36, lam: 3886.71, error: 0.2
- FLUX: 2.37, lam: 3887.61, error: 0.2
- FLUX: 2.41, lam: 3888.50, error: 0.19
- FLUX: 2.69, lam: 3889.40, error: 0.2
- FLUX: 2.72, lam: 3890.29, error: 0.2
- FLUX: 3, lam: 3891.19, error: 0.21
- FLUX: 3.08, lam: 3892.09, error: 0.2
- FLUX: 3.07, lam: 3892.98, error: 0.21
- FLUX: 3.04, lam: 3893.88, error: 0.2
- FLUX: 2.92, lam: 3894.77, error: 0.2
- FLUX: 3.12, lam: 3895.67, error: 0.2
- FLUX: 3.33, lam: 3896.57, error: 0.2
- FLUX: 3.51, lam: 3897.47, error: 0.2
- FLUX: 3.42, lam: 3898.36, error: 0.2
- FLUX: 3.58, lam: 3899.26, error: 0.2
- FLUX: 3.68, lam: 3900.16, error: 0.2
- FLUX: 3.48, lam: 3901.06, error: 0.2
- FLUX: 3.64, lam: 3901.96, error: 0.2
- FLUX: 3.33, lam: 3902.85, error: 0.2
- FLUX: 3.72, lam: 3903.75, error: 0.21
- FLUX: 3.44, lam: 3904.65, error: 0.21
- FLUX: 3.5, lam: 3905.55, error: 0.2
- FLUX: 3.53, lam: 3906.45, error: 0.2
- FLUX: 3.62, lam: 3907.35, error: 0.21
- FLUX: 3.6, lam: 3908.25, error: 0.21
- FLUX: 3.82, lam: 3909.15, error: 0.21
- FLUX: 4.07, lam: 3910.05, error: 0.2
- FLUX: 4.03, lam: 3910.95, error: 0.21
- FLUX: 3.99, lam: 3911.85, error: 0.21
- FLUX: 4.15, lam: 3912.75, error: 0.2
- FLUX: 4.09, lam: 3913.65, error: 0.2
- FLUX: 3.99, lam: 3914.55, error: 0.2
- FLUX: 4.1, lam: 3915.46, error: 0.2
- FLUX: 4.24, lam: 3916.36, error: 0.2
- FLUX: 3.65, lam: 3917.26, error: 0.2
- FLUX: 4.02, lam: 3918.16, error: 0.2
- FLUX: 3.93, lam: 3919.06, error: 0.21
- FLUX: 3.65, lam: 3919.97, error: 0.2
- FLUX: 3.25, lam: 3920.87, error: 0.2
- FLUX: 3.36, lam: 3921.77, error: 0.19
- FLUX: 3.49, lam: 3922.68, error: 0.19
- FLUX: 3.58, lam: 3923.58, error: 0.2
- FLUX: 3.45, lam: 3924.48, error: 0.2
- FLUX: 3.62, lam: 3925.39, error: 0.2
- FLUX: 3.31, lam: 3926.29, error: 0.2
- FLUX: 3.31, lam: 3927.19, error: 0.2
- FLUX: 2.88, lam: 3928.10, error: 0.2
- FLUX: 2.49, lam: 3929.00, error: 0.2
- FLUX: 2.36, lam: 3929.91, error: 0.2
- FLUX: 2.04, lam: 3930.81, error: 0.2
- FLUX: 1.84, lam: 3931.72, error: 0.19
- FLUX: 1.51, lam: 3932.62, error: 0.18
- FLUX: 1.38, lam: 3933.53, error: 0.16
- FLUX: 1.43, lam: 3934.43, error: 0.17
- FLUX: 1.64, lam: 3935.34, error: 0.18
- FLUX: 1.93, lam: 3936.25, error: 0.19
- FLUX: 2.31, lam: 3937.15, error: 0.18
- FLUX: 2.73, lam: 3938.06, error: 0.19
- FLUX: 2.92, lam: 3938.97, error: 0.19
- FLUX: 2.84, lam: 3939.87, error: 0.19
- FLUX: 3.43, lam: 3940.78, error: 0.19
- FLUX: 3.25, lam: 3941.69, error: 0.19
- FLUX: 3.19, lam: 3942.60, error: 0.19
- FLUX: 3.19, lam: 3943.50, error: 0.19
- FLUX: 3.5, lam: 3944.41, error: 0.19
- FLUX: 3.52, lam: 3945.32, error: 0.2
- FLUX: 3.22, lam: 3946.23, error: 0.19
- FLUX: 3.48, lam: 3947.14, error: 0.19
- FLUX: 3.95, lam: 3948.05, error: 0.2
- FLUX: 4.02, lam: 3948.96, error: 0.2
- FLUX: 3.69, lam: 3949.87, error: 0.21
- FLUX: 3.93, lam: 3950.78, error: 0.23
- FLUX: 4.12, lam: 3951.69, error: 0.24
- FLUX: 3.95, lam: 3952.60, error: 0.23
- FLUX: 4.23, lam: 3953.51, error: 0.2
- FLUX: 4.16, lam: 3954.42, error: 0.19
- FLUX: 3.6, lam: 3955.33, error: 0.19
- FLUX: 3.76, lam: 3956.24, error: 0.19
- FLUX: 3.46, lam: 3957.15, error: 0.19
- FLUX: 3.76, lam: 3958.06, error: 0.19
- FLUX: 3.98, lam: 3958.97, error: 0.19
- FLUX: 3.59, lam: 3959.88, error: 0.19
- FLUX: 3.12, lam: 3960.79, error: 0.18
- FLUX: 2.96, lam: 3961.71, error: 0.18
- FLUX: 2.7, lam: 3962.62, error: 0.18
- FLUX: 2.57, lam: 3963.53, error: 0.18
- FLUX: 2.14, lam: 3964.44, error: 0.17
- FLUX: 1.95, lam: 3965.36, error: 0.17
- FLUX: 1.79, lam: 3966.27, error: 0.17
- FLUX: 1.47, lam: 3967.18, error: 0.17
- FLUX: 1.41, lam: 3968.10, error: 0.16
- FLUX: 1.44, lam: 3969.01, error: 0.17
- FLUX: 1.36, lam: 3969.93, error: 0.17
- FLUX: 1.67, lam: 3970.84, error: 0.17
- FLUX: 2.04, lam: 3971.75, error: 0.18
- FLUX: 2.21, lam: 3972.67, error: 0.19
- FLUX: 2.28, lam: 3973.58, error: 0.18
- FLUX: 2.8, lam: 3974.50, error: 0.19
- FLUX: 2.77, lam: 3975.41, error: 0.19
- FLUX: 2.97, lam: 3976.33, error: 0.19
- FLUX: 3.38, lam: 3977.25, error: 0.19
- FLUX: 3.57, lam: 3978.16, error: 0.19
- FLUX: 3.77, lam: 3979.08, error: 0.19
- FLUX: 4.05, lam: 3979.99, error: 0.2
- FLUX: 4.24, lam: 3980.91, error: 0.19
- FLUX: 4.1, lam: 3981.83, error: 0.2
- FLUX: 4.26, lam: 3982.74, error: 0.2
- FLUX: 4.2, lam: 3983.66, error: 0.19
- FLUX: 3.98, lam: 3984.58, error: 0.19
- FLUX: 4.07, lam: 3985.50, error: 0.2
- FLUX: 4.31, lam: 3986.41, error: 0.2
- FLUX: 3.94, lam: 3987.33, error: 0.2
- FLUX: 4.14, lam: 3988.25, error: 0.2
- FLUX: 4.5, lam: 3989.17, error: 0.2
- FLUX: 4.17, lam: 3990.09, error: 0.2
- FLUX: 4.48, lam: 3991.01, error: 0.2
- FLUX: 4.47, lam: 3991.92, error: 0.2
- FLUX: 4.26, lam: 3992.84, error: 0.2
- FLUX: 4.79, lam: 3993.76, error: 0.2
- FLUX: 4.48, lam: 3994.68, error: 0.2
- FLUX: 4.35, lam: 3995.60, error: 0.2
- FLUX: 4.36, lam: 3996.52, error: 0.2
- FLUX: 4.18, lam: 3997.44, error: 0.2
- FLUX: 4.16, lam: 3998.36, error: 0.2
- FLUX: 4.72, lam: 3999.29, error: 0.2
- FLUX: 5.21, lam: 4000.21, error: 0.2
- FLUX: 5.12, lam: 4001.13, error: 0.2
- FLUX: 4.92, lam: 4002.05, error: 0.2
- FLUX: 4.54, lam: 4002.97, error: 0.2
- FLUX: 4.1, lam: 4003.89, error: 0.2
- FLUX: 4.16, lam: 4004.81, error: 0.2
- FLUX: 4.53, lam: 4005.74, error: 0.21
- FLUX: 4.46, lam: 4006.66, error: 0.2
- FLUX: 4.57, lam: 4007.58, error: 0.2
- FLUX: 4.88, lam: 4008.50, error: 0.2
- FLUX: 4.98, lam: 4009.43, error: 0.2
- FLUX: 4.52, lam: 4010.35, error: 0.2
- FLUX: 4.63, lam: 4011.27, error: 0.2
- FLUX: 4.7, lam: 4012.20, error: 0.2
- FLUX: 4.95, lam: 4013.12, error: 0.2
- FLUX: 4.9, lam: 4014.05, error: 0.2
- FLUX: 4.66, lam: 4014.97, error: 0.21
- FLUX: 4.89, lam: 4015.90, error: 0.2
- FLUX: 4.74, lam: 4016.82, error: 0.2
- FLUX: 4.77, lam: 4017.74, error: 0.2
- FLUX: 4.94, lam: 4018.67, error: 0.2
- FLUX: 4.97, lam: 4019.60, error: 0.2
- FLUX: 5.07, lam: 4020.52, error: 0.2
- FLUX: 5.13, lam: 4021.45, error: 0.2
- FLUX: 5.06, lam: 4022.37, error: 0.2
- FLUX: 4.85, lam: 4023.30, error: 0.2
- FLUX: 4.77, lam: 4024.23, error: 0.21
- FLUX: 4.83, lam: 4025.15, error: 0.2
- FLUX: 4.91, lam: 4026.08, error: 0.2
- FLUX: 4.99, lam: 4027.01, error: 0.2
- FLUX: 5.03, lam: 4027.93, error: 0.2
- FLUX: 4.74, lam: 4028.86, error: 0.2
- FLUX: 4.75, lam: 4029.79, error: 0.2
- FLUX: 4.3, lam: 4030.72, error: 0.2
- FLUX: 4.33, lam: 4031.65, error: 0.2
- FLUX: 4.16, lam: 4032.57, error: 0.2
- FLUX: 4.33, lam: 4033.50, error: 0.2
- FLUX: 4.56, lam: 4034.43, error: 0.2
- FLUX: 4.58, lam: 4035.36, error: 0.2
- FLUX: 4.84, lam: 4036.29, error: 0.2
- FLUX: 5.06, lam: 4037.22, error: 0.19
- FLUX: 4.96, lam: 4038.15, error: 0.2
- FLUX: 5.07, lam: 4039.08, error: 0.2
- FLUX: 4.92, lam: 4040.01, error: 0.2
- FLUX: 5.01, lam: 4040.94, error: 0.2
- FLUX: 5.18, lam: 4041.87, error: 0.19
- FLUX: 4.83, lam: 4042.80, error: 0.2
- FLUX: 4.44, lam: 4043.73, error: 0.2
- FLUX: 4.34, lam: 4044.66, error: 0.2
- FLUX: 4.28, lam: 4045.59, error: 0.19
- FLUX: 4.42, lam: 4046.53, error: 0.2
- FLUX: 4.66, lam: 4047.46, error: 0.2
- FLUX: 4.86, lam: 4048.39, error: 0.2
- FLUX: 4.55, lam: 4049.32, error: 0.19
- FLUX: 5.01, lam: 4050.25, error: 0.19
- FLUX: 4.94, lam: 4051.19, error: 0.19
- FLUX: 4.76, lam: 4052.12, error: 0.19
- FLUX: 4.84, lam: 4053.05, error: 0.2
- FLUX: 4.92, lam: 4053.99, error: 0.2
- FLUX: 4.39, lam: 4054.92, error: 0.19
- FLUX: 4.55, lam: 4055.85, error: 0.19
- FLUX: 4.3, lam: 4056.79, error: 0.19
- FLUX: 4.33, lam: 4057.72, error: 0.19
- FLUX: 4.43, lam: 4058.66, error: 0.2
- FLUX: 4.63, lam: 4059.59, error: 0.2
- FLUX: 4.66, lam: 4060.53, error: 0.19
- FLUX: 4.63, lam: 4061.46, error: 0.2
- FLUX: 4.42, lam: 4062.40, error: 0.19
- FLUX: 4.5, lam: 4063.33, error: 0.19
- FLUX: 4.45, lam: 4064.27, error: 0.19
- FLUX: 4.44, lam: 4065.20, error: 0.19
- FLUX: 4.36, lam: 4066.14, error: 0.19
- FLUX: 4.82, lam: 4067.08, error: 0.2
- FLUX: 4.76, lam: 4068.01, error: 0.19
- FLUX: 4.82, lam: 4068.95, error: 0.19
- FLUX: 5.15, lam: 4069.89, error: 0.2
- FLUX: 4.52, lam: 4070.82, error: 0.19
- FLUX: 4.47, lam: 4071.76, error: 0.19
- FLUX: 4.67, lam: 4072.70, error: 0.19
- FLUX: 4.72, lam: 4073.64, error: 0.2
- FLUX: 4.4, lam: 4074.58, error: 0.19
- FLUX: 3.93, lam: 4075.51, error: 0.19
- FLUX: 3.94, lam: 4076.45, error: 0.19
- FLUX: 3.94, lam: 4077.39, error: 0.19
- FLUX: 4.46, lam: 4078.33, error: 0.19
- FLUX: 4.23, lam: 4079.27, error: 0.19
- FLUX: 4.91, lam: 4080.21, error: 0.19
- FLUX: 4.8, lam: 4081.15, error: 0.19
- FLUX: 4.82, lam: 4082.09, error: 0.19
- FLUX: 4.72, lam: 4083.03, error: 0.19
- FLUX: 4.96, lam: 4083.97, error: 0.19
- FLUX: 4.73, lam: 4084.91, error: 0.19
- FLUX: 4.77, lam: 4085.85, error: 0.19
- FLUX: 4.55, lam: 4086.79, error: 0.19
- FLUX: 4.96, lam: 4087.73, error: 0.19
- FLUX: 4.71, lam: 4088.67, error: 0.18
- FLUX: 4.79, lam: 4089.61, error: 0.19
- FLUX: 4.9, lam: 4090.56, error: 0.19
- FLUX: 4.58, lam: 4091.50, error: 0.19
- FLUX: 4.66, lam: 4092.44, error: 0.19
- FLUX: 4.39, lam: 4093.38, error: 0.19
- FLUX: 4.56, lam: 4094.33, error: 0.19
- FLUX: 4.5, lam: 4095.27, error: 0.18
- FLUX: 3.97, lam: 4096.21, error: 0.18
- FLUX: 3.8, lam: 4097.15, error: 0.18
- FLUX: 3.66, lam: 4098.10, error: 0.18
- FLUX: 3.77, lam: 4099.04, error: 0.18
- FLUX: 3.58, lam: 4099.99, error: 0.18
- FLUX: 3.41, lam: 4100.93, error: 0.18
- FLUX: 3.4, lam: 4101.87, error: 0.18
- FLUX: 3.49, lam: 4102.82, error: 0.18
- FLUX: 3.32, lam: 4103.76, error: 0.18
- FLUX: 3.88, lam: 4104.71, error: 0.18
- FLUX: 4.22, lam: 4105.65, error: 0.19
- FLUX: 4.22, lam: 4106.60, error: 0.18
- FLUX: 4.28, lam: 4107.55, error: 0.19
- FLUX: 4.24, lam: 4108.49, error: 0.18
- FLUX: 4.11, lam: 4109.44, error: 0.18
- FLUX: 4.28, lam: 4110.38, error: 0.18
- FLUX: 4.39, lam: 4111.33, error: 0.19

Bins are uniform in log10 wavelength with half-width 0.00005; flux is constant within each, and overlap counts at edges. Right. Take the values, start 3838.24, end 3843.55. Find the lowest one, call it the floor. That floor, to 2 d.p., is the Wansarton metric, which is 2.26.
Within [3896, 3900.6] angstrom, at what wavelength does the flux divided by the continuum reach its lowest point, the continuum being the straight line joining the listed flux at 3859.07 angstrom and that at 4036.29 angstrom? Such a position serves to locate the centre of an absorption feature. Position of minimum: 3896.57 angstrom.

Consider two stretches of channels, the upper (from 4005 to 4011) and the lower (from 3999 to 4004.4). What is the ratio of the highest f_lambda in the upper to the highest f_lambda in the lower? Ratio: 1.0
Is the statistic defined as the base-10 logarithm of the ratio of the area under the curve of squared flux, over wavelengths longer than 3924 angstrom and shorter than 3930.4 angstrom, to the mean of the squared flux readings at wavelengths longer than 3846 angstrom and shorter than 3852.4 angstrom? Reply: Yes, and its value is 0.74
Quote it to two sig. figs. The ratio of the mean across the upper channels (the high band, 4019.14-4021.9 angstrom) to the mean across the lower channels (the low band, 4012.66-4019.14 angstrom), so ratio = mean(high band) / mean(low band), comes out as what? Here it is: 1.0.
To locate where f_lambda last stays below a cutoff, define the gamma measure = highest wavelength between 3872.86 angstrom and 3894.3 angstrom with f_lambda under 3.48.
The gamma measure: 3893.88 angstrom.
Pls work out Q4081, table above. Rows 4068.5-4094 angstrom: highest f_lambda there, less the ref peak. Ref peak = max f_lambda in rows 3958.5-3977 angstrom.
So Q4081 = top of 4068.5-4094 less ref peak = 1.2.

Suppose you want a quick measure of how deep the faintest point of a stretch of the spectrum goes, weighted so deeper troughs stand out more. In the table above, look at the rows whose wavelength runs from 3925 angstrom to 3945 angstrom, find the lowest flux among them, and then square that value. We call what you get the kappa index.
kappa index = 2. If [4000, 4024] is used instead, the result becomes 17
